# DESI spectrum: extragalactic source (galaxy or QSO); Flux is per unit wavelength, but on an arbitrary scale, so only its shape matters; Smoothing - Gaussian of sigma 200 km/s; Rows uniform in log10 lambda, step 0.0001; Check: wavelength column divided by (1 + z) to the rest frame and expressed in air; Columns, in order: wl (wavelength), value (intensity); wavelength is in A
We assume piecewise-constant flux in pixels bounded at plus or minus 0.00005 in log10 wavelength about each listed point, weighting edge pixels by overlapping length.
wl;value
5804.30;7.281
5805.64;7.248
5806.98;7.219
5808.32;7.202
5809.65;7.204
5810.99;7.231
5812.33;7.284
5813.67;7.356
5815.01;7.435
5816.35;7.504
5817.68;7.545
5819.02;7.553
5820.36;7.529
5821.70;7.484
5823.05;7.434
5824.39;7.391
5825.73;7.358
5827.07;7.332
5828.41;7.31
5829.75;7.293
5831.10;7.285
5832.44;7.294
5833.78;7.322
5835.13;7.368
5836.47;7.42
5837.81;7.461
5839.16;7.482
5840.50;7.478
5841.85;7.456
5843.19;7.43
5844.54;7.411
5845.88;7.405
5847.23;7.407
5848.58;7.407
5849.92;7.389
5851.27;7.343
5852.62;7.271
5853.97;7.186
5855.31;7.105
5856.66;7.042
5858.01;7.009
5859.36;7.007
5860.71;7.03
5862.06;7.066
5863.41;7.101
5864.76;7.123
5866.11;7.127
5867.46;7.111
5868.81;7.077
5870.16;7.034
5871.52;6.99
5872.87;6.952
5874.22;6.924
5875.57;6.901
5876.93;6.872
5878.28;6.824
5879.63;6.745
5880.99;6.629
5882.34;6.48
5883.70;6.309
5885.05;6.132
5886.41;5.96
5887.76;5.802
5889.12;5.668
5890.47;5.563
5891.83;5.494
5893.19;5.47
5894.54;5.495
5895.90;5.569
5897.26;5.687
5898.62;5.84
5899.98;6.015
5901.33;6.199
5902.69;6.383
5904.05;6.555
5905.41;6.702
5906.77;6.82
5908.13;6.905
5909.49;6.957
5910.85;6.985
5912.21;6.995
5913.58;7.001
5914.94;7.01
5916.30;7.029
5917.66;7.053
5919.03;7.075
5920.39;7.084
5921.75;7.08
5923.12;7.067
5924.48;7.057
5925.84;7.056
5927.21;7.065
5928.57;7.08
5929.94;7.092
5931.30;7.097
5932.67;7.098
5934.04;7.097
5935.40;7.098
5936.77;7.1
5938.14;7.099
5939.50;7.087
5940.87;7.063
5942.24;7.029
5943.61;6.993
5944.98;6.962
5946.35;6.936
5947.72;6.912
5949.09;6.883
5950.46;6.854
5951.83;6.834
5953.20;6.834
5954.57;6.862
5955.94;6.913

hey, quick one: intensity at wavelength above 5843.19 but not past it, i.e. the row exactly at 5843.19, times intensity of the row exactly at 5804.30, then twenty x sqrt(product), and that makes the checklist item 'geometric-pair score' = 147.1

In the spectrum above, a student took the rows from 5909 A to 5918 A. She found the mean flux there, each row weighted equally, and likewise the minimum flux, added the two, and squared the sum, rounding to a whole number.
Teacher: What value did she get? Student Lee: 195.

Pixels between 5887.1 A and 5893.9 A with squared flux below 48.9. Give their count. 5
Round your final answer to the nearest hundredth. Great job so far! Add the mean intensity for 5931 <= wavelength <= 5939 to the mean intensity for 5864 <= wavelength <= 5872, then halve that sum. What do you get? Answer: 7.09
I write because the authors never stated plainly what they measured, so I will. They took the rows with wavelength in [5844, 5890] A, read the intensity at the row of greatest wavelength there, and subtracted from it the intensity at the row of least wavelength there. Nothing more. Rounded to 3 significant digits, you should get -1.74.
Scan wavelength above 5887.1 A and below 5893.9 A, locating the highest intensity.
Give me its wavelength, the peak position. 5887.76 A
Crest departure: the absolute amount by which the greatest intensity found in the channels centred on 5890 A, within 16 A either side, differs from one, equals 5.92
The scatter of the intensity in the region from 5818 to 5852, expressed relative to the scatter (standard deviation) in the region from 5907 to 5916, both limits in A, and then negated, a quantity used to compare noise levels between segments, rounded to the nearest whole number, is -2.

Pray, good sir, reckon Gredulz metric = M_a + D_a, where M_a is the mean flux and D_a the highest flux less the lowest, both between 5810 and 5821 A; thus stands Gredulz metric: 7.75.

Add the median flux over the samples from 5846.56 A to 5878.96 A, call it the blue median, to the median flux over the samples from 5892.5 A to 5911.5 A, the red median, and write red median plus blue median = 13.4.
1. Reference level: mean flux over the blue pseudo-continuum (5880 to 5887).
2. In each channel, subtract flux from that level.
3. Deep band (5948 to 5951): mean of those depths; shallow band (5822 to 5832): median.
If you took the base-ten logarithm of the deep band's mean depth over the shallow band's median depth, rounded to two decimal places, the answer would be -0.26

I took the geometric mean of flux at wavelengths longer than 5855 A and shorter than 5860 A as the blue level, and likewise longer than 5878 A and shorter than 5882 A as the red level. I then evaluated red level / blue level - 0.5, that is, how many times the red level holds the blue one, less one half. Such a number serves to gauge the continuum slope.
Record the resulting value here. 0.46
